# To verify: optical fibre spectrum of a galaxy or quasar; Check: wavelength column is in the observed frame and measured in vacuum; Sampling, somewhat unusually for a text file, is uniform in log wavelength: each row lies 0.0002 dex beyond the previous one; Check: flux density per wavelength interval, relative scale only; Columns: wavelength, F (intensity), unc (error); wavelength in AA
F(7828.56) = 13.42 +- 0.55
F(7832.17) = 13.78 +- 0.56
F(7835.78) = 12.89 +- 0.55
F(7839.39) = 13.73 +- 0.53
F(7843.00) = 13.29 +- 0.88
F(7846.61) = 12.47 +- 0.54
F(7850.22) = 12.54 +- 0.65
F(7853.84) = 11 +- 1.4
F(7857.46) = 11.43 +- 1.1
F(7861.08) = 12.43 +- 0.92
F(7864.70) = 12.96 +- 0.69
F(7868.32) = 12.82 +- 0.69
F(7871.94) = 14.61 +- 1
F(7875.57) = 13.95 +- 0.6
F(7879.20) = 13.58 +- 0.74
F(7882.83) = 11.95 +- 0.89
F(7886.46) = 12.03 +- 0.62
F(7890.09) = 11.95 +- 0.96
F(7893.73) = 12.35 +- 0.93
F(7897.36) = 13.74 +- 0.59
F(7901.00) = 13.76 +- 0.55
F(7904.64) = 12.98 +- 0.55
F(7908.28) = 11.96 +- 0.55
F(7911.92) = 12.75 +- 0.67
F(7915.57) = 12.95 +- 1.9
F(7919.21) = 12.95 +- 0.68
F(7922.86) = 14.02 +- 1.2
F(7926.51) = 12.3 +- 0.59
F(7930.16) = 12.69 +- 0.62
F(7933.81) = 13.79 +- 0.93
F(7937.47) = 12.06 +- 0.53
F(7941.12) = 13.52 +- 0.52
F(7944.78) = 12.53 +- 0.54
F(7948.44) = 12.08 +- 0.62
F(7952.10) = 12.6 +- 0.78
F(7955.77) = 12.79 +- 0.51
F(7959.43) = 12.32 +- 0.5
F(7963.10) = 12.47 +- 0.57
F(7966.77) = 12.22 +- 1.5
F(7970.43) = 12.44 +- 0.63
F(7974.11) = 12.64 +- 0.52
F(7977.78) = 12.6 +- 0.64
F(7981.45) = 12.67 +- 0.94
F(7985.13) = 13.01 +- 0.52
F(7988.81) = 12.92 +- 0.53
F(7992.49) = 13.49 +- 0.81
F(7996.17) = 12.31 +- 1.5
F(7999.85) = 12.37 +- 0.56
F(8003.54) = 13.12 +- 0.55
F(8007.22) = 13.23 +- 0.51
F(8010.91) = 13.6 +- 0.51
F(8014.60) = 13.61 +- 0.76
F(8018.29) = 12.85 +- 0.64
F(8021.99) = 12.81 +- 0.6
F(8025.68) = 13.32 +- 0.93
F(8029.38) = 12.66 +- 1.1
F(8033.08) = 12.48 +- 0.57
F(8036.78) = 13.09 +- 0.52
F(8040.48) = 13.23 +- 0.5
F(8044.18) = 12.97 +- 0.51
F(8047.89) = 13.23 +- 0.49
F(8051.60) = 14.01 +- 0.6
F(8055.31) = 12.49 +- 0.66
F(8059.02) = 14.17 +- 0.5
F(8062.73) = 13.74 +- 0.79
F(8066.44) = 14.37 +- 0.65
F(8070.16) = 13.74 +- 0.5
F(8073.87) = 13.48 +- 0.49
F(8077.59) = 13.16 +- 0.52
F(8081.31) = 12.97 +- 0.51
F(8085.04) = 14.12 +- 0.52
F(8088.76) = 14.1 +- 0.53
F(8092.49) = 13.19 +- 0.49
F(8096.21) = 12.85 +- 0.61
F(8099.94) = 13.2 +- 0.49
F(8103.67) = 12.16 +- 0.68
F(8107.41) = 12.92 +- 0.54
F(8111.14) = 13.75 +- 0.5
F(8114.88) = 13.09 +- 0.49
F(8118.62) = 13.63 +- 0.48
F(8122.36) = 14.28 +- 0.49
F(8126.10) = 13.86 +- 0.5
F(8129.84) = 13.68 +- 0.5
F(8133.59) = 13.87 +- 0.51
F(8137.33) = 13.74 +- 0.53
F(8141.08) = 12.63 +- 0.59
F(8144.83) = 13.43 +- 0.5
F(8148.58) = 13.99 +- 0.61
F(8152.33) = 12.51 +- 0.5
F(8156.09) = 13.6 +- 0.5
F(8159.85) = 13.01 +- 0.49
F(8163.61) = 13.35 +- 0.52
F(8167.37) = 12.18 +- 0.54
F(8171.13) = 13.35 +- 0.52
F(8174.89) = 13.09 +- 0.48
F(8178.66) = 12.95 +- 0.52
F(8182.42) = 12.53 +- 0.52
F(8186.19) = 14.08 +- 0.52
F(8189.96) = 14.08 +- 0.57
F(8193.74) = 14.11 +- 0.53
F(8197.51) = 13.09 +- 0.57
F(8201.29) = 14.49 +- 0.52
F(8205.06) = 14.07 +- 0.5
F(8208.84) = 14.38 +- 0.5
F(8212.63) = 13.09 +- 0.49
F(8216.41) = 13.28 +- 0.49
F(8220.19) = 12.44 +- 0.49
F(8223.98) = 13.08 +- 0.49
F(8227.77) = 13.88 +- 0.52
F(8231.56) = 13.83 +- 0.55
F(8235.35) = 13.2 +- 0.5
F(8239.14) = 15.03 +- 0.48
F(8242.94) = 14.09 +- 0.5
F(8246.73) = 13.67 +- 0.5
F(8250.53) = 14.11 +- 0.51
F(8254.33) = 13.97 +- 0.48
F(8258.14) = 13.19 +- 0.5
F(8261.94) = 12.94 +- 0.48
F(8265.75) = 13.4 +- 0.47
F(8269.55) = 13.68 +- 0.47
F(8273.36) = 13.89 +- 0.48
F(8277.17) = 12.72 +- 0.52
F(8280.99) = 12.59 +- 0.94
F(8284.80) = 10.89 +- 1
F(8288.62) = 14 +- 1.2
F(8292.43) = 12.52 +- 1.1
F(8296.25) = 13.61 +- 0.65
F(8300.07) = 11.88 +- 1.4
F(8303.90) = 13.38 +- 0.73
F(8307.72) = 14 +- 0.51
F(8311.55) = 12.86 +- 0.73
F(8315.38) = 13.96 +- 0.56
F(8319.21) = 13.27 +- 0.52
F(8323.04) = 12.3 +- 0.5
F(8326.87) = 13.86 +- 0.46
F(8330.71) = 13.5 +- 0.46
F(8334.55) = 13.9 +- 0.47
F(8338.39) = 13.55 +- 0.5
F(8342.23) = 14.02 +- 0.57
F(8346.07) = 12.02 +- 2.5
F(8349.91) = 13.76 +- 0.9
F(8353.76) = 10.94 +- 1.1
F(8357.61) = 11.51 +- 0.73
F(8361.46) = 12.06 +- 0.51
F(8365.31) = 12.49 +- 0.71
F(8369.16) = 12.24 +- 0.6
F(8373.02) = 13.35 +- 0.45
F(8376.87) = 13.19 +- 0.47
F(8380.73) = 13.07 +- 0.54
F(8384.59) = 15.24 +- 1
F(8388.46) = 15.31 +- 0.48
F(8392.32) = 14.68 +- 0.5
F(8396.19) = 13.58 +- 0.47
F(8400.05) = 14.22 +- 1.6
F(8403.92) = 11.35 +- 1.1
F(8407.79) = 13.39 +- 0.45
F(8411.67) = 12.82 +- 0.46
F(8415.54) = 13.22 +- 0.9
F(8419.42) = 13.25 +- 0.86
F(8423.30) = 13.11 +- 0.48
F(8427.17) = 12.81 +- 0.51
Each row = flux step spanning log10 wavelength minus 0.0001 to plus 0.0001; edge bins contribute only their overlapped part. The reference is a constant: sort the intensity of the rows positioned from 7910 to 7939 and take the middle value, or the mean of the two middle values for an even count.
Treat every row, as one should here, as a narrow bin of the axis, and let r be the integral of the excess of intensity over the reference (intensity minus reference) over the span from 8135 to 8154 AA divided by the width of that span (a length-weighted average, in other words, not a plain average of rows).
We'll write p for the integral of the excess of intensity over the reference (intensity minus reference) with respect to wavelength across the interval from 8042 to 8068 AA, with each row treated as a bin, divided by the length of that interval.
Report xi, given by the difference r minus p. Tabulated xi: -0.3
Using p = 0.7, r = 0.43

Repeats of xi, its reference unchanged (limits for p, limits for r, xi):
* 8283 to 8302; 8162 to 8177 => 0.4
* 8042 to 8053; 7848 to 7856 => -1.6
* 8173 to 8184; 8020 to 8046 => 0.1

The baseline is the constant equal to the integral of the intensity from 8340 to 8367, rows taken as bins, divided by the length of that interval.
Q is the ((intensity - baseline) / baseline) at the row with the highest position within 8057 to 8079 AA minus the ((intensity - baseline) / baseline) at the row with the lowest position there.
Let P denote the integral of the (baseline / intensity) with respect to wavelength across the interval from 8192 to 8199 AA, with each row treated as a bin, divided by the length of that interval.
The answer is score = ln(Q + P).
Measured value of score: -0.2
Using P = 0.913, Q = -0.08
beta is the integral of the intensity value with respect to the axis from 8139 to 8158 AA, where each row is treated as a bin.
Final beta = 251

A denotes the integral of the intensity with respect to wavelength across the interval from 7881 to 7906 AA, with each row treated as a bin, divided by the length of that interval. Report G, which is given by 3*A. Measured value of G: 38.0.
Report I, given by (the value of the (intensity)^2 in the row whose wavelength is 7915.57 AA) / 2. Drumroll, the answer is 83.9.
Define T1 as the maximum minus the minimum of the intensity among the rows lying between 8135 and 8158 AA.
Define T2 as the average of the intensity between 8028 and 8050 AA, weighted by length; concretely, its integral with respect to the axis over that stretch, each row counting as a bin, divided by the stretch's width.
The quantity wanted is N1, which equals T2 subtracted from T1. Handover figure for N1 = -11.5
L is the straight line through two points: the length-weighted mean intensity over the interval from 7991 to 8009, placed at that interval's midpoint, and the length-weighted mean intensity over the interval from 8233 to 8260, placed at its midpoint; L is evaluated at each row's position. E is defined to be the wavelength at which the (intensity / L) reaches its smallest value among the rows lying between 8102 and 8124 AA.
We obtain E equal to 8103.67 AA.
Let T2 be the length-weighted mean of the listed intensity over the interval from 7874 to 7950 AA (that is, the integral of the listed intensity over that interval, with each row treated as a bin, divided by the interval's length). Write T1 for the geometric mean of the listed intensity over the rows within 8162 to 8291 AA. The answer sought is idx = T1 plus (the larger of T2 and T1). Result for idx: 26.8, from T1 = 13.4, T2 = 12.9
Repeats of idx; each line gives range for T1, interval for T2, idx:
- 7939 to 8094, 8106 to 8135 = 26.7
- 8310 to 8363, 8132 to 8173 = 26.2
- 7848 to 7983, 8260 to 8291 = 25.7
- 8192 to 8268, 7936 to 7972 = 27.3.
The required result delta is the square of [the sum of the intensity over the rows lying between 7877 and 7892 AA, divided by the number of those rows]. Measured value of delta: 153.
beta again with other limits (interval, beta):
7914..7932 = 234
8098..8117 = 247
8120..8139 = 264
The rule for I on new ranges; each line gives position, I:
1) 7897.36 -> 94.4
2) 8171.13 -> 89.1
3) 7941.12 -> 91.4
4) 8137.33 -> 94.4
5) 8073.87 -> 90.9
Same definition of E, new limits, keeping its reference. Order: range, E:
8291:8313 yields 8300.07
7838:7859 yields 7853.84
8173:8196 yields 8182.42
